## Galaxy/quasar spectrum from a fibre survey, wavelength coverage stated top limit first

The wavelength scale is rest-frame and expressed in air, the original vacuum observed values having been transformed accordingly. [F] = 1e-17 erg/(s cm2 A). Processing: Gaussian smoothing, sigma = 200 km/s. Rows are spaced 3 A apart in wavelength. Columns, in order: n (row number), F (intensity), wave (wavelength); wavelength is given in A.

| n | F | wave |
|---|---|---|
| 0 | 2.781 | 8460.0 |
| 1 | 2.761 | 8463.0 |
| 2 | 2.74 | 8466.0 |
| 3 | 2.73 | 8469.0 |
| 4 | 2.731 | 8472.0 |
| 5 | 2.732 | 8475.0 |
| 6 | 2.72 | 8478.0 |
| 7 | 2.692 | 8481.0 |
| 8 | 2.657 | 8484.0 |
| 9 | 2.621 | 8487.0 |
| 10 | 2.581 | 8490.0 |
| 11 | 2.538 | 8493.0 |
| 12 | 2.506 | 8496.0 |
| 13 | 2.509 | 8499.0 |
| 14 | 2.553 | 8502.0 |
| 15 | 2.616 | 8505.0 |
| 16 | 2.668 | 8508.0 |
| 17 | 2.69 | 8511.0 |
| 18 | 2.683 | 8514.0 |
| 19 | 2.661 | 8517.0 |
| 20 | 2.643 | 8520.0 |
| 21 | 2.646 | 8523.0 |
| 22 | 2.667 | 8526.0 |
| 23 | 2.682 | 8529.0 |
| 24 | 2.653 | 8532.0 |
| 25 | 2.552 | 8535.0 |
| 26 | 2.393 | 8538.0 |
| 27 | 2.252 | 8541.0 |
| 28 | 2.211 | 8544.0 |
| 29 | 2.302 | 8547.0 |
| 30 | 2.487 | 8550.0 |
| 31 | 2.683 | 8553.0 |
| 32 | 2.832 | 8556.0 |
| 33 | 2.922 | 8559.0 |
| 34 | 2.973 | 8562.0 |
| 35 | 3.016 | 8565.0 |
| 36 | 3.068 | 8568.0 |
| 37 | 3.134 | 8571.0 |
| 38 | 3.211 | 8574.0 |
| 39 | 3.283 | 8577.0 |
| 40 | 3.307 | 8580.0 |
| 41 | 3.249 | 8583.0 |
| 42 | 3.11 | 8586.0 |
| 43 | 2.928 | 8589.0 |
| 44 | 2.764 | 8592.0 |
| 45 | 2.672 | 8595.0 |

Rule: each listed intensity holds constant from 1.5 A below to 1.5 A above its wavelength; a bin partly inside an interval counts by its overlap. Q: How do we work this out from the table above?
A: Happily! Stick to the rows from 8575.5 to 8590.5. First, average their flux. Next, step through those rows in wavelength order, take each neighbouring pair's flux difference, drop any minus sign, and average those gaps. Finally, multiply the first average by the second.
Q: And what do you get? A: 0.32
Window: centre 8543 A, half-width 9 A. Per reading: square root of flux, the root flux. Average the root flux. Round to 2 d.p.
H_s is 1.54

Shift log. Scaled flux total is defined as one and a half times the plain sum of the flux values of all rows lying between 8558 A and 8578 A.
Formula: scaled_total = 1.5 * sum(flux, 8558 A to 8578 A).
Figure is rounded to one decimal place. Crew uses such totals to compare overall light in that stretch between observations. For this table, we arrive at 32.4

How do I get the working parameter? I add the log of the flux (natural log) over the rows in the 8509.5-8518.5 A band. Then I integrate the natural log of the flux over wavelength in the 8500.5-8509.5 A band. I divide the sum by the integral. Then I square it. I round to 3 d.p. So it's 0.117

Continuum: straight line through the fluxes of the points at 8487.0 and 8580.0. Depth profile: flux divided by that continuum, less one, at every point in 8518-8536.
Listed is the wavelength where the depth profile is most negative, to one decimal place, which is 8535.0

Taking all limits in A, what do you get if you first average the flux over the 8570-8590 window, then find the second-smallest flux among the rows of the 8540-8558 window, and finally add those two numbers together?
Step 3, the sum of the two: 5.4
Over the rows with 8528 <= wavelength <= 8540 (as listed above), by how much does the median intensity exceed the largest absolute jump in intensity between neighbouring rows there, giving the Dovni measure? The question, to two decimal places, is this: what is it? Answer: 2.44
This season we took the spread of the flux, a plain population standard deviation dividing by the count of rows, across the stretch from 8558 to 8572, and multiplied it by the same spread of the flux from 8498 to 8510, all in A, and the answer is 0.0045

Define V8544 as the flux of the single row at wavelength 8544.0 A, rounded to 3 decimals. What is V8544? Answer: 2.211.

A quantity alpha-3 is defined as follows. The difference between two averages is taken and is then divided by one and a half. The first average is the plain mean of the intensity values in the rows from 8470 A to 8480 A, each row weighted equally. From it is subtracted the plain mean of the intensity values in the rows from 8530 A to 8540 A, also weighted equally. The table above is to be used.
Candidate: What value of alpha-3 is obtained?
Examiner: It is 0.13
